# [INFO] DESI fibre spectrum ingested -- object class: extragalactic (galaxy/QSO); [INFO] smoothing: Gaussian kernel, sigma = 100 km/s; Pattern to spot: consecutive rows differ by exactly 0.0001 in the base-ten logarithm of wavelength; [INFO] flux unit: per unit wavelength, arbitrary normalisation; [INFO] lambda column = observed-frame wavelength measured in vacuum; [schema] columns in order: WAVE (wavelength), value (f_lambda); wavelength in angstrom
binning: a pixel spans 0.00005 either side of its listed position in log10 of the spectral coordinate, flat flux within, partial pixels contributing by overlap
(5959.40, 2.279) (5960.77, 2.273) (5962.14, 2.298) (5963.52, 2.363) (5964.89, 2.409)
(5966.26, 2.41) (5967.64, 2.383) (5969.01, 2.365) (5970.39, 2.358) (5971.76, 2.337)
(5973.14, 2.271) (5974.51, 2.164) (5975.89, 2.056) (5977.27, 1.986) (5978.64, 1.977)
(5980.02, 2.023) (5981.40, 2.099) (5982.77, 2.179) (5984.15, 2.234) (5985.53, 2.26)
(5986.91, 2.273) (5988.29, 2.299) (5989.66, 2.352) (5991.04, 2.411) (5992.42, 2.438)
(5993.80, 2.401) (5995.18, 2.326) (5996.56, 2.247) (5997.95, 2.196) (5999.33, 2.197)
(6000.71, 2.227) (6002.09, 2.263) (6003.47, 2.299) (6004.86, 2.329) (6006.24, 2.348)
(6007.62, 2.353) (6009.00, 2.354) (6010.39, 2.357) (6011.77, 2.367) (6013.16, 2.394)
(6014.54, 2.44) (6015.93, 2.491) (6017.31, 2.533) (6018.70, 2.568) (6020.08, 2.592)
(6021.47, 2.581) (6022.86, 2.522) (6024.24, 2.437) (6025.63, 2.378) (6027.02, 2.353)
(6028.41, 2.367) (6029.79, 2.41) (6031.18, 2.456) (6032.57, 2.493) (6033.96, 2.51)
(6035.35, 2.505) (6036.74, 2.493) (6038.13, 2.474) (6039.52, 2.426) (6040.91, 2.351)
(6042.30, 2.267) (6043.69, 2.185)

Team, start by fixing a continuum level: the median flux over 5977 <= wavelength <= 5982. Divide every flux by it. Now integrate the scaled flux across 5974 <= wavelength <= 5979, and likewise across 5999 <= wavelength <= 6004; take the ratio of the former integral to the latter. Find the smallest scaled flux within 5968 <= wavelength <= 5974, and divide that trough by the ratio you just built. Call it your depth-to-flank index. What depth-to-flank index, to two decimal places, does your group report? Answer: 1.25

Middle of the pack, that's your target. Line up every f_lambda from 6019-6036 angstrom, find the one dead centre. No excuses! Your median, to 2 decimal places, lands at 2.47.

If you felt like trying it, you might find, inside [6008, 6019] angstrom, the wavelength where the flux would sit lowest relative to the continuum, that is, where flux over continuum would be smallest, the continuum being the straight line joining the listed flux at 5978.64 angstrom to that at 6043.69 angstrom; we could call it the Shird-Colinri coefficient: 6010.39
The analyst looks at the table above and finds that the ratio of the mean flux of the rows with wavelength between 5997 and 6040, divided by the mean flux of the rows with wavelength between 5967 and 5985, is 1.10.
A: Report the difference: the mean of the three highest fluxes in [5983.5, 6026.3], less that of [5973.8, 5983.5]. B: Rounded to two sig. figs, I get 0.43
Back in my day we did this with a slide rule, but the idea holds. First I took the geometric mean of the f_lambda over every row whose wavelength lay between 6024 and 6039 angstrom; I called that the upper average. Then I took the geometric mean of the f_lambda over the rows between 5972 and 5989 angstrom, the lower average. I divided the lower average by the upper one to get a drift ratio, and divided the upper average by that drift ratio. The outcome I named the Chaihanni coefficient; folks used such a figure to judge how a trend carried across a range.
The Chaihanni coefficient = 2.78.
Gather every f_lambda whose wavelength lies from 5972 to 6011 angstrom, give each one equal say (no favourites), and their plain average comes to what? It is 2.25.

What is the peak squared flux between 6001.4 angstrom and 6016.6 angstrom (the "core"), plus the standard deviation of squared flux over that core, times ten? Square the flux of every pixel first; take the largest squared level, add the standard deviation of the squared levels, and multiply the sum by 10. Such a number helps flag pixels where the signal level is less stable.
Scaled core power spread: 65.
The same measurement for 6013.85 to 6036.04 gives 71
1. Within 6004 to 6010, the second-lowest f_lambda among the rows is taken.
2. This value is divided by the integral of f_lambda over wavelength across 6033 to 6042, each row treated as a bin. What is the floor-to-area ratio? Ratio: 0.11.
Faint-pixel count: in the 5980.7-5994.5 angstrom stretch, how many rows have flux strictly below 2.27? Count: 4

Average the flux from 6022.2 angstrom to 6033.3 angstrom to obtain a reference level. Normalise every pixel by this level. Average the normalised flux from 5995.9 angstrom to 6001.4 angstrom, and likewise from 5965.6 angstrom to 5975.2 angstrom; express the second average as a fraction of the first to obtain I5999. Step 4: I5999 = 1.05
